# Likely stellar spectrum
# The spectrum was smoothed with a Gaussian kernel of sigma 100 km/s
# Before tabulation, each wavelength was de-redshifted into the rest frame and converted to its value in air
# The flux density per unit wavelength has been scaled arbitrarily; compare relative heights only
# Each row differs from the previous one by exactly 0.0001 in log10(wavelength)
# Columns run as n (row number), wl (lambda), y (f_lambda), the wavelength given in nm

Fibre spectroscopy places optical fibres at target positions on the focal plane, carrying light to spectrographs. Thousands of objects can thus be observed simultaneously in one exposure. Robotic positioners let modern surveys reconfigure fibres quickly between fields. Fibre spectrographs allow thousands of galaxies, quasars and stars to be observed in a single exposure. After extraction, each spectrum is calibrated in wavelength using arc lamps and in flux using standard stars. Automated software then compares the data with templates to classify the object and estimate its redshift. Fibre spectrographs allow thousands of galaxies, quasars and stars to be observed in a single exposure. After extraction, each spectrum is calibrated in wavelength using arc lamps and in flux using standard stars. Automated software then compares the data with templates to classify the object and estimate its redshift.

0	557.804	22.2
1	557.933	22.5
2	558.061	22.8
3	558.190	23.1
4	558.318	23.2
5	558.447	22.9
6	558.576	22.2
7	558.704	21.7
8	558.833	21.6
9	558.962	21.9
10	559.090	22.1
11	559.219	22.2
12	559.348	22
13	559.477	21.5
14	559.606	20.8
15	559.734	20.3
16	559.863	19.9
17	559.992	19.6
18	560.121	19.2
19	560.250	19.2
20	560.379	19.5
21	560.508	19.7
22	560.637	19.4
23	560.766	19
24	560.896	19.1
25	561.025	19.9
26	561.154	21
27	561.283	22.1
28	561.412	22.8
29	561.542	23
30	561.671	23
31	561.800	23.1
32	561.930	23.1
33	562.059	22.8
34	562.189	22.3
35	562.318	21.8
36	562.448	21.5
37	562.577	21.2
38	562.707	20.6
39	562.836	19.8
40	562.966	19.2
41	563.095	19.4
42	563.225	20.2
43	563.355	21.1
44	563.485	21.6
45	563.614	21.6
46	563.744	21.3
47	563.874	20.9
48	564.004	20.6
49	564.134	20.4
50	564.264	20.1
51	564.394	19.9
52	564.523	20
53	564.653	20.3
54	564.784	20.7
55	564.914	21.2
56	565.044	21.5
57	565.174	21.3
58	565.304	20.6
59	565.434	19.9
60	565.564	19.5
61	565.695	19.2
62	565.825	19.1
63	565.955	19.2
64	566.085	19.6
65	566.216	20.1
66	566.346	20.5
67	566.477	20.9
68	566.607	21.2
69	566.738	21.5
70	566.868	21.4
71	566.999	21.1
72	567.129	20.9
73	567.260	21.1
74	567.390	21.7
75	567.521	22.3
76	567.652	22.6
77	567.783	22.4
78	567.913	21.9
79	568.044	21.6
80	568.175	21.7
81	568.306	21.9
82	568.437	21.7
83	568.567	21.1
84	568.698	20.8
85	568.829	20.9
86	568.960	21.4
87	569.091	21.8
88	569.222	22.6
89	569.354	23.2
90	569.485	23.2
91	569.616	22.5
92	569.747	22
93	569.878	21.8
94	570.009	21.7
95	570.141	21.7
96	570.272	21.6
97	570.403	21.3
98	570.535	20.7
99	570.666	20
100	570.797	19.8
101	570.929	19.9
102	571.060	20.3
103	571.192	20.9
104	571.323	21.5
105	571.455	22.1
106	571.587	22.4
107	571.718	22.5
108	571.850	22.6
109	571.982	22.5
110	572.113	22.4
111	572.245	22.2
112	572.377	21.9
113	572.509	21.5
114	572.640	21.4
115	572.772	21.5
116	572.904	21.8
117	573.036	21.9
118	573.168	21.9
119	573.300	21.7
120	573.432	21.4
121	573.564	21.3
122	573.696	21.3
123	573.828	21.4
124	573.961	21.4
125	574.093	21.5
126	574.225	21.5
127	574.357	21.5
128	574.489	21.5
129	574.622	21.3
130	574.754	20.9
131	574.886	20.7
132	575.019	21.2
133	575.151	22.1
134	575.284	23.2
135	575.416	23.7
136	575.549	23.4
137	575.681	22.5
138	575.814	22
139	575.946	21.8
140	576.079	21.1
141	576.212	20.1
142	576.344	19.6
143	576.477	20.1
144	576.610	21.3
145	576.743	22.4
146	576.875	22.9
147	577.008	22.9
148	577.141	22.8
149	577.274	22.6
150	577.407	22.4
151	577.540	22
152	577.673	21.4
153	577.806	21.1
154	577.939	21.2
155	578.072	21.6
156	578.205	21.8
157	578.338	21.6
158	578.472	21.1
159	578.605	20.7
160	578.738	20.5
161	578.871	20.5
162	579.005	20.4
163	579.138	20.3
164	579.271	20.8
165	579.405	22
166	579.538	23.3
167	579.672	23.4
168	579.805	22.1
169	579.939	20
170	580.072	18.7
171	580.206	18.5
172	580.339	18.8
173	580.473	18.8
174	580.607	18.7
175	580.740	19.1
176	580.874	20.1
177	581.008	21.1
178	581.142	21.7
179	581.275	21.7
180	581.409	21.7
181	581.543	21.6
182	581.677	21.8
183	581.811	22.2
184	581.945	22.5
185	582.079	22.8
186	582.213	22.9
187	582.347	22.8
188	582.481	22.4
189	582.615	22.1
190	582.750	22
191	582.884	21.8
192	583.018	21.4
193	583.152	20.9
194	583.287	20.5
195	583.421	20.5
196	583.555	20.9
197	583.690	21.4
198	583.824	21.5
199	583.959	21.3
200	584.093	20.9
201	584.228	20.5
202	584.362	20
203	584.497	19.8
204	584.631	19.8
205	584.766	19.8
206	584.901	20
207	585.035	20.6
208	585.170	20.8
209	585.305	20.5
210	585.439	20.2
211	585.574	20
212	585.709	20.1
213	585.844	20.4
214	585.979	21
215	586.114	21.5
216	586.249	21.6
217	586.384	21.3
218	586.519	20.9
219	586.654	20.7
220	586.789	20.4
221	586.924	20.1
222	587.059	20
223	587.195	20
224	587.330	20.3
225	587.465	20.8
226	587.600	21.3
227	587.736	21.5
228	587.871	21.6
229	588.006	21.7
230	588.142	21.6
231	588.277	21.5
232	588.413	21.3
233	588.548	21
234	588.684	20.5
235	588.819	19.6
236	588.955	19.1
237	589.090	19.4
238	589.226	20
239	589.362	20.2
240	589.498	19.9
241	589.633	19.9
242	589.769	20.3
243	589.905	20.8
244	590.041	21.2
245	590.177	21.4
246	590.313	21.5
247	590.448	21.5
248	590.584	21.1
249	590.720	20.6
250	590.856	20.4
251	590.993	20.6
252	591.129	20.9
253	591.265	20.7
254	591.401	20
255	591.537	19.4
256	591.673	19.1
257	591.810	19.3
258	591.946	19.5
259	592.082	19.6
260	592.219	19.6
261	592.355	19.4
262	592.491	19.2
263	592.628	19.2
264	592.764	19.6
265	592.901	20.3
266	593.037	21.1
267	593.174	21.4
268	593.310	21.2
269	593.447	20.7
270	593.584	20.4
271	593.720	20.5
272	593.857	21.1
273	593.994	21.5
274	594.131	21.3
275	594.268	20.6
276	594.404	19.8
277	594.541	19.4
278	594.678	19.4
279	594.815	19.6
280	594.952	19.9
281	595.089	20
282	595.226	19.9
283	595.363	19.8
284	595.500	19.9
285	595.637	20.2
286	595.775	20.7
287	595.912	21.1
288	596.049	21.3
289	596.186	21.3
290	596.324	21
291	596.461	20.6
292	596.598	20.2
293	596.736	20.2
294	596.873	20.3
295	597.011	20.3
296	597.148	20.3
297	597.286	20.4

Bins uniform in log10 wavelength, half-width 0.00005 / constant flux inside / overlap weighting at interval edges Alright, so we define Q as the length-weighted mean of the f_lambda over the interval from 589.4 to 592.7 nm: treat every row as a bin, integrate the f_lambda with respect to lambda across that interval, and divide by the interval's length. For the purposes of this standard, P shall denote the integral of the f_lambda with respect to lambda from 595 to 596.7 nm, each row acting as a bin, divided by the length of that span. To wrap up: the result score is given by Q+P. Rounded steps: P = 20.5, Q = 20.2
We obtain 40.7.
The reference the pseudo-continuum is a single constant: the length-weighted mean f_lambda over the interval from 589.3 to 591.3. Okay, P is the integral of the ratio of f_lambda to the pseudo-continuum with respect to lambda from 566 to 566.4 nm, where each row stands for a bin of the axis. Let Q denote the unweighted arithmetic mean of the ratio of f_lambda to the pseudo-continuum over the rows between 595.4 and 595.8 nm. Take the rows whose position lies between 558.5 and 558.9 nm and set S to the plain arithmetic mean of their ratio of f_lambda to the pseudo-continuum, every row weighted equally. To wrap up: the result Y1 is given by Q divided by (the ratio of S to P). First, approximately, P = 0.386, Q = 0.98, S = 1.05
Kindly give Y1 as 0.358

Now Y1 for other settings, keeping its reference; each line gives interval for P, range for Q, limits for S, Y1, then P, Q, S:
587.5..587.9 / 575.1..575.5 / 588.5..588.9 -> 0.466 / 0.413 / 1.11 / 0.98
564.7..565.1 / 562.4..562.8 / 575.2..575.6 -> 0.366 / 0.406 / 1.02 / 1.13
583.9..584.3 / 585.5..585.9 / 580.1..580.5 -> 0.435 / 0.403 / 0.97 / 0.90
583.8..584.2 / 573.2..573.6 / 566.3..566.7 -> 0.419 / 0.407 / 1.04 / 1.01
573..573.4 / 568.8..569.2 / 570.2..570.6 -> 0.424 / 0.420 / 1.03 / 1.02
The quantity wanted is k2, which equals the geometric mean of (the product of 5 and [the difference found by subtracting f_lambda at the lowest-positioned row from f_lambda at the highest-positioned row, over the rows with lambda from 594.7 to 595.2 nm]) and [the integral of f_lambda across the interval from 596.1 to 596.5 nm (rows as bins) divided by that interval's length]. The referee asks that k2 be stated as 6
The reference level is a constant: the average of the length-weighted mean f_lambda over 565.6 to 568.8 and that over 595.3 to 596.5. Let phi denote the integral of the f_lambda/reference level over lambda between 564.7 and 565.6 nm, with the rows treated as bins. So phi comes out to 0.89 nm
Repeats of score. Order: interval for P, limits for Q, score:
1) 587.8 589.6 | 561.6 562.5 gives 43.1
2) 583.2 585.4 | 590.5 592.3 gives 40.6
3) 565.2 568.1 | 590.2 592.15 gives 41.2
